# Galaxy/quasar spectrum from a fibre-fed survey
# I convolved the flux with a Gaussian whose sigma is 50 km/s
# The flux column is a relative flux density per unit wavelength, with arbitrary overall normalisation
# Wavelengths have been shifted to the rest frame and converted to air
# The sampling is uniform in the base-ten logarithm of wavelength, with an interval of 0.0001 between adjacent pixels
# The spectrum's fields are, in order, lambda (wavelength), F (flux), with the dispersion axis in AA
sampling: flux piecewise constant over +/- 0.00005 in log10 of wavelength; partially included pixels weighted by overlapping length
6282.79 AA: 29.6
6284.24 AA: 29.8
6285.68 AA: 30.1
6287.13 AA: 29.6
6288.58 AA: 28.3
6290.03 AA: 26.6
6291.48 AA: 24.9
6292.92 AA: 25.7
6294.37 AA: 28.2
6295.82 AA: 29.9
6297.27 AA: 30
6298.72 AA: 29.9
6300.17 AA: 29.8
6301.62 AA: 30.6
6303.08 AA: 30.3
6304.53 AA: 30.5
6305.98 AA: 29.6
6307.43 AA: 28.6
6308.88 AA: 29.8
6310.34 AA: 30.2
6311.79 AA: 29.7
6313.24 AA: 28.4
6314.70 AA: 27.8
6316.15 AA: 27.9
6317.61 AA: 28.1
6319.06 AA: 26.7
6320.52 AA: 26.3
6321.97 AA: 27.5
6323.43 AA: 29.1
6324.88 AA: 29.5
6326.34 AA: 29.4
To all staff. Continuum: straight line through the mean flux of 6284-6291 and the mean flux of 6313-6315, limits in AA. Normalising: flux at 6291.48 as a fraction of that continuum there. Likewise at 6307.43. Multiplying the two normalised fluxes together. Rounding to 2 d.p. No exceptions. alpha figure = 0.88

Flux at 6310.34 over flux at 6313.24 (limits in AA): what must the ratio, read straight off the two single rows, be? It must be 1.06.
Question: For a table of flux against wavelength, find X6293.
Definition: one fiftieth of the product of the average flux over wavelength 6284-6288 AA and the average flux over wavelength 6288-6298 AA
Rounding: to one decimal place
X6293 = 16.5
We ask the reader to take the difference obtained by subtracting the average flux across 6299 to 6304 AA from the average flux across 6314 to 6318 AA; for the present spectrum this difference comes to -2.3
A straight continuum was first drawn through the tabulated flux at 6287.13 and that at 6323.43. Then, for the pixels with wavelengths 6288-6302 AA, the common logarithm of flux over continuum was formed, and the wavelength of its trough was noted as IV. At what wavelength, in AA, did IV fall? 6291.48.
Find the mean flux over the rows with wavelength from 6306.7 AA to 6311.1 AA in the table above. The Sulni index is 29.5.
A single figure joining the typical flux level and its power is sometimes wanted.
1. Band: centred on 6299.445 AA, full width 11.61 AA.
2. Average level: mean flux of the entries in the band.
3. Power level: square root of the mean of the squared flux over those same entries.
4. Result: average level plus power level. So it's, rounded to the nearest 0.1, 59.8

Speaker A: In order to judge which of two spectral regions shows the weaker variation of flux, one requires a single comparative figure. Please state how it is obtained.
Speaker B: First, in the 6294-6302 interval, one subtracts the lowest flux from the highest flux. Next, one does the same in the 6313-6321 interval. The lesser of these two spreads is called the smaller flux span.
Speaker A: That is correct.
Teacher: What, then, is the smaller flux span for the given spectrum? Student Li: 2.10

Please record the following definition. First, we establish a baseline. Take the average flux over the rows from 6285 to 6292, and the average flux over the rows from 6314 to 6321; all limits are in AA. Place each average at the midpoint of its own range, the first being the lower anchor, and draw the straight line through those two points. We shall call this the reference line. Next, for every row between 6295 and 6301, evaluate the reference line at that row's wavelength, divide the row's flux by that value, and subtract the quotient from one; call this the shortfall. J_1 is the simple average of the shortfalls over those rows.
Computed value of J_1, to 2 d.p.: -0.08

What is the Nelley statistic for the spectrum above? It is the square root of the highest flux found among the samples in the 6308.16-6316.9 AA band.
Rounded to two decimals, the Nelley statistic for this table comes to 5.50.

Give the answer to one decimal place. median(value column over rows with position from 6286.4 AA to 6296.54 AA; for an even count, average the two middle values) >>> 28.2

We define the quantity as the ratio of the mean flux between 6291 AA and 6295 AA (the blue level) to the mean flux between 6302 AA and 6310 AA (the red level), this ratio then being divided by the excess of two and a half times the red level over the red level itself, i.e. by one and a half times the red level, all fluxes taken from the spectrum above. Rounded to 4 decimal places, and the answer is 0.0198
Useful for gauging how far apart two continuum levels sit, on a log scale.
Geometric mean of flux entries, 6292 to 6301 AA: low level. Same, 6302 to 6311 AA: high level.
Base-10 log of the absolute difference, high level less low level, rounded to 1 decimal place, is 0.0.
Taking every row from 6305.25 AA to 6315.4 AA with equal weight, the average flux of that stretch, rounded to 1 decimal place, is 29.2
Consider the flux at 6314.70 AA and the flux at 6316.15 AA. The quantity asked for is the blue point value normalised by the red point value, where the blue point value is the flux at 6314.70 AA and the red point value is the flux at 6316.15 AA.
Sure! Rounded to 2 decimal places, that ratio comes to 1.00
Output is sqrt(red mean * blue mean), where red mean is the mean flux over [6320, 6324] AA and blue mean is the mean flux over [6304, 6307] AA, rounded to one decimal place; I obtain 28.8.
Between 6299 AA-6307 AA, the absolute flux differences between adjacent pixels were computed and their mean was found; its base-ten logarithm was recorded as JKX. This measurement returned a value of -0.26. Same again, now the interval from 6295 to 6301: -1.00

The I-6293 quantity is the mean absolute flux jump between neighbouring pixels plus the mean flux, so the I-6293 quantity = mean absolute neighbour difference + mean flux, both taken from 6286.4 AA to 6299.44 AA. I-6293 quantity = 29.4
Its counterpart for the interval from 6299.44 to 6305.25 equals 30.7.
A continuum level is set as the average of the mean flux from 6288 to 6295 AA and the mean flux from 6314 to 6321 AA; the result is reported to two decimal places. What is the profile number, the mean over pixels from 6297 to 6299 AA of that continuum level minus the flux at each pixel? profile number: -2.90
